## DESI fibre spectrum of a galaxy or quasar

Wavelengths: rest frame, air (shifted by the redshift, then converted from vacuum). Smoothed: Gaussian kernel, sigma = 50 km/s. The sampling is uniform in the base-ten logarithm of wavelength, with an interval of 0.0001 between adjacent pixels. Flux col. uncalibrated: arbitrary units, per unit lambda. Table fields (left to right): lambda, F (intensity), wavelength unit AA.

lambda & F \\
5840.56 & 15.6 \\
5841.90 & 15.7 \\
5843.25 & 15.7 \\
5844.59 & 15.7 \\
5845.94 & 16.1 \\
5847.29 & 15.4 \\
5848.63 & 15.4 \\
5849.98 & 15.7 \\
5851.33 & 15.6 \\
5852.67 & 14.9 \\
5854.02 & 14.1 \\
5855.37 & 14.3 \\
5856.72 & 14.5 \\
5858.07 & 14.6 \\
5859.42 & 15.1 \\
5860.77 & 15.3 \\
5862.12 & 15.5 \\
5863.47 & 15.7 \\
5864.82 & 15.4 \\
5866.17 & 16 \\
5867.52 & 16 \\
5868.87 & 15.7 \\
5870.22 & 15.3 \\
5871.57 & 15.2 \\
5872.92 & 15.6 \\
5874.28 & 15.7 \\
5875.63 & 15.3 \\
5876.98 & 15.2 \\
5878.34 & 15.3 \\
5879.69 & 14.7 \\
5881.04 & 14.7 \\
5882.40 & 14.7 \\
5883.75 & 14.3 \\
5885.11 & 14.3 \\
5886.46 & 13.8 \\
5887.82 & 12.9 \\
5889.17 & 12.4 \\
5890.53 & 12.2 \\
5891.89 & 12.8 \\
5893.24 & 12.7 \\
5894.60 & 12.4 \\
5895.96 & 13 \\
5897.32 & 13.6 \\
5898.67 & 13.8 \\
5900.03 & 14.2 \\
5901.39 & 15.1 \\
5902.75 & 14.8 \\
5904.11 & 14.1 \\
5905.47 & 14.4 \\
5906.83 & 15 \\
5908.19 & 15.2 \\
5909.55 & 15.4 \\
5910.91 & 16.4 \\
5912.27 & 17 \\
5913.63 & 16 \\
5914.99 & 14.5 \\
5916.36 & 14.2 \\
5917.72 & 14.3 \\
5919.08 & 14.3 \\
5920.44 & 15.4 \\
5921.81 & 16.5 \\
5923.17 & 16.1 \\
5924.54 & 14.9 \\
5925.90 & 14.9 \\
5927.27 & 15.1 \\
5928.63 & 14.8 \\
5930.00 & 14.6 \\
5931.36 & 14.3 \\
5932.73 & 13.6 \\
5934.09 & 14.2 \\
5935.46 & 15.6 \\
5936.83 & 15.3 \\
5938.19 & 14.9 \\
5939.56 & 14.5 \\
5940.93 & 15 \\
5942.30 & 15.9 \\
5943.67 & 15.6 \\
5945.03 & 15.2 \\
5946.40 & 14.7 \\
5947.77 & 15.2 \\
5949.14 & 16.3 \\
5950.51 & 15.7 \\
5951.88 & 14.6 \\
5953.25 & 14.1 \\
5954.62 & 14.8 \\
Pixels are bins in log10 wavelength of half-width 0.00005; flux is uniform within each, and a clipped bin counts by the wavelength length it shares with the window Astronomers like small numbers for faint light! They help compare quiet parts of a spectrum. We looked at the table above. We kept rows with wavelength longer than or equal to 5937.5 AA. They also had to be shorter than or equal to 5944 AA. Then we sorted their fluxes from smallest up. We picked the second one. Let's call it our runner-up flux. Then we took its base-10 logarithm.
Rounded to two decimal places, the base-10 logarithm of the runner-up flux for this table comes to 1.17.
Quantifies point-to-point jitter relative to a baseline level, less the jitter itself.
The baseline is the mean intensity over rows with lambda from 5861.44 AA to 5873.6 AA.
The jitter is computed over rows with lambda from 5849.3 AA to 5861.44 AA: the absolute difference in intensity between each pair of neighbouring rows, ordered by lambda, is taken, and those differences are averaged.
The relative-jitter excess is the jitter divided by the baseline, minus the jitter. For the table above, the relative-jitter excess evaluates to -0.33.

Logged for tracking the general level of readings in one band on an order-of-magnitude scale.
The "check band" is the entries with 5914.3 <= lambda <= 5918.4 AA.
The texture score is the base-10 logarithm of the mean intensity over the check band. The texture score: 1.156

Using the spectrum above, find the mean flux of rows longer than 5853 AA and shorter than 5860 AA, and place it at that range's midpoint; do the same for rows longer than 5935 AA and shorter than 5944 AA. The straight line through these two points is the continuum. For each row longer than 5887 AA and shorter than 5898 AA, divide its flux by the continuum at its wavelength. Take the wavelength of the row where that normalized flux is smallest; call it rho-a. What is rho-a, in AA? 5890.53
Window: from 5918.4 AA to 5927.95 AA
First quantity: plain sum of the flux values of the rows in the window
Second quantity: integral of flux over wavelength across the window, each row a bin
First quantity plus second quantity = 253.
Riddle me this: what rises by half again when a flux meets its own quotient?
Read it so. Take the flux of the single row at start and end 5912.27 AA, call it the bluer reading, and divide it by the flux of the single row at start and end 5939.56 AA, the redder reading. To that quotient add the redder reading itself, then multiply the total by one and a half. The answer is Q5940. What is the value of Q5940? 23.5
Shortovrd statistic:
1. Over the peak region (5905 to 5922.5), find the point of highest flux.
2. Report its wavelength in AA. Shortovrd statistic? 5912.27 AA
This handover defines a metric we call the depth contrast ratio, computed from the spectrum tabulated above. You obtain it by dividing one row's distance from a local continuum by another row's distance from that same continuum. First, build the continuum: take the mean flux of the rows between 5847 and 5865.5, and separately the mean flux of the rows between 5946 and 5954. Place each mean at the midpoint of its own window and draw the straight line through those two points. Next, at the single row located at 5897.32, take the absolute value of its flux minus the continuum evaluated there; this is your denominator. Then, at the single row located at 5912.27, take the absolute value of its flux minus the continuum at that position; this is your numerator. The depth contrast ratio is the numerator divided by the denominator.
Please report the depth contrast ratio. 1.3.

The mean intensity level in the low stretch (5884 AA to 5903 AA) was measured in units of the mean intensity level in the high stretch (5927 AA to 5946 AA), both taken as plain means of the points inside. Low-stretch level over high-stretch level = 0.90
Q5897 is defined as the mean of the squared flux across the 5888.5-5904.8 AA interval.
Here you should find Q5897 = 181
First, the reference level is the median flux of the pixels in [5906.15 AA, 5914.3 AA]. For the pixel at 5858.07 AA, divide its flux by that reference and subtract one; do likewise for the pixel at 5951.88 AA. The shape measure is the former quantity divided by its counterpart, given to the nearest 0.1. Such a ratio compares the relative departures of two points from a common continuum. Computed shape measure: 1.0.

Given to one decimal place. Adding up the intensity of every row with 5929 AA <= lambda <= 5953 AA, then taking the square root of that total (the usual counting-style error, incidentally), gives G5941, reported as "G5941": 16.0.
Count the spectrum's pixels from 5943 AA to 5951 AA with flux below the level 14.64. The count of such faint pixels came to 0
